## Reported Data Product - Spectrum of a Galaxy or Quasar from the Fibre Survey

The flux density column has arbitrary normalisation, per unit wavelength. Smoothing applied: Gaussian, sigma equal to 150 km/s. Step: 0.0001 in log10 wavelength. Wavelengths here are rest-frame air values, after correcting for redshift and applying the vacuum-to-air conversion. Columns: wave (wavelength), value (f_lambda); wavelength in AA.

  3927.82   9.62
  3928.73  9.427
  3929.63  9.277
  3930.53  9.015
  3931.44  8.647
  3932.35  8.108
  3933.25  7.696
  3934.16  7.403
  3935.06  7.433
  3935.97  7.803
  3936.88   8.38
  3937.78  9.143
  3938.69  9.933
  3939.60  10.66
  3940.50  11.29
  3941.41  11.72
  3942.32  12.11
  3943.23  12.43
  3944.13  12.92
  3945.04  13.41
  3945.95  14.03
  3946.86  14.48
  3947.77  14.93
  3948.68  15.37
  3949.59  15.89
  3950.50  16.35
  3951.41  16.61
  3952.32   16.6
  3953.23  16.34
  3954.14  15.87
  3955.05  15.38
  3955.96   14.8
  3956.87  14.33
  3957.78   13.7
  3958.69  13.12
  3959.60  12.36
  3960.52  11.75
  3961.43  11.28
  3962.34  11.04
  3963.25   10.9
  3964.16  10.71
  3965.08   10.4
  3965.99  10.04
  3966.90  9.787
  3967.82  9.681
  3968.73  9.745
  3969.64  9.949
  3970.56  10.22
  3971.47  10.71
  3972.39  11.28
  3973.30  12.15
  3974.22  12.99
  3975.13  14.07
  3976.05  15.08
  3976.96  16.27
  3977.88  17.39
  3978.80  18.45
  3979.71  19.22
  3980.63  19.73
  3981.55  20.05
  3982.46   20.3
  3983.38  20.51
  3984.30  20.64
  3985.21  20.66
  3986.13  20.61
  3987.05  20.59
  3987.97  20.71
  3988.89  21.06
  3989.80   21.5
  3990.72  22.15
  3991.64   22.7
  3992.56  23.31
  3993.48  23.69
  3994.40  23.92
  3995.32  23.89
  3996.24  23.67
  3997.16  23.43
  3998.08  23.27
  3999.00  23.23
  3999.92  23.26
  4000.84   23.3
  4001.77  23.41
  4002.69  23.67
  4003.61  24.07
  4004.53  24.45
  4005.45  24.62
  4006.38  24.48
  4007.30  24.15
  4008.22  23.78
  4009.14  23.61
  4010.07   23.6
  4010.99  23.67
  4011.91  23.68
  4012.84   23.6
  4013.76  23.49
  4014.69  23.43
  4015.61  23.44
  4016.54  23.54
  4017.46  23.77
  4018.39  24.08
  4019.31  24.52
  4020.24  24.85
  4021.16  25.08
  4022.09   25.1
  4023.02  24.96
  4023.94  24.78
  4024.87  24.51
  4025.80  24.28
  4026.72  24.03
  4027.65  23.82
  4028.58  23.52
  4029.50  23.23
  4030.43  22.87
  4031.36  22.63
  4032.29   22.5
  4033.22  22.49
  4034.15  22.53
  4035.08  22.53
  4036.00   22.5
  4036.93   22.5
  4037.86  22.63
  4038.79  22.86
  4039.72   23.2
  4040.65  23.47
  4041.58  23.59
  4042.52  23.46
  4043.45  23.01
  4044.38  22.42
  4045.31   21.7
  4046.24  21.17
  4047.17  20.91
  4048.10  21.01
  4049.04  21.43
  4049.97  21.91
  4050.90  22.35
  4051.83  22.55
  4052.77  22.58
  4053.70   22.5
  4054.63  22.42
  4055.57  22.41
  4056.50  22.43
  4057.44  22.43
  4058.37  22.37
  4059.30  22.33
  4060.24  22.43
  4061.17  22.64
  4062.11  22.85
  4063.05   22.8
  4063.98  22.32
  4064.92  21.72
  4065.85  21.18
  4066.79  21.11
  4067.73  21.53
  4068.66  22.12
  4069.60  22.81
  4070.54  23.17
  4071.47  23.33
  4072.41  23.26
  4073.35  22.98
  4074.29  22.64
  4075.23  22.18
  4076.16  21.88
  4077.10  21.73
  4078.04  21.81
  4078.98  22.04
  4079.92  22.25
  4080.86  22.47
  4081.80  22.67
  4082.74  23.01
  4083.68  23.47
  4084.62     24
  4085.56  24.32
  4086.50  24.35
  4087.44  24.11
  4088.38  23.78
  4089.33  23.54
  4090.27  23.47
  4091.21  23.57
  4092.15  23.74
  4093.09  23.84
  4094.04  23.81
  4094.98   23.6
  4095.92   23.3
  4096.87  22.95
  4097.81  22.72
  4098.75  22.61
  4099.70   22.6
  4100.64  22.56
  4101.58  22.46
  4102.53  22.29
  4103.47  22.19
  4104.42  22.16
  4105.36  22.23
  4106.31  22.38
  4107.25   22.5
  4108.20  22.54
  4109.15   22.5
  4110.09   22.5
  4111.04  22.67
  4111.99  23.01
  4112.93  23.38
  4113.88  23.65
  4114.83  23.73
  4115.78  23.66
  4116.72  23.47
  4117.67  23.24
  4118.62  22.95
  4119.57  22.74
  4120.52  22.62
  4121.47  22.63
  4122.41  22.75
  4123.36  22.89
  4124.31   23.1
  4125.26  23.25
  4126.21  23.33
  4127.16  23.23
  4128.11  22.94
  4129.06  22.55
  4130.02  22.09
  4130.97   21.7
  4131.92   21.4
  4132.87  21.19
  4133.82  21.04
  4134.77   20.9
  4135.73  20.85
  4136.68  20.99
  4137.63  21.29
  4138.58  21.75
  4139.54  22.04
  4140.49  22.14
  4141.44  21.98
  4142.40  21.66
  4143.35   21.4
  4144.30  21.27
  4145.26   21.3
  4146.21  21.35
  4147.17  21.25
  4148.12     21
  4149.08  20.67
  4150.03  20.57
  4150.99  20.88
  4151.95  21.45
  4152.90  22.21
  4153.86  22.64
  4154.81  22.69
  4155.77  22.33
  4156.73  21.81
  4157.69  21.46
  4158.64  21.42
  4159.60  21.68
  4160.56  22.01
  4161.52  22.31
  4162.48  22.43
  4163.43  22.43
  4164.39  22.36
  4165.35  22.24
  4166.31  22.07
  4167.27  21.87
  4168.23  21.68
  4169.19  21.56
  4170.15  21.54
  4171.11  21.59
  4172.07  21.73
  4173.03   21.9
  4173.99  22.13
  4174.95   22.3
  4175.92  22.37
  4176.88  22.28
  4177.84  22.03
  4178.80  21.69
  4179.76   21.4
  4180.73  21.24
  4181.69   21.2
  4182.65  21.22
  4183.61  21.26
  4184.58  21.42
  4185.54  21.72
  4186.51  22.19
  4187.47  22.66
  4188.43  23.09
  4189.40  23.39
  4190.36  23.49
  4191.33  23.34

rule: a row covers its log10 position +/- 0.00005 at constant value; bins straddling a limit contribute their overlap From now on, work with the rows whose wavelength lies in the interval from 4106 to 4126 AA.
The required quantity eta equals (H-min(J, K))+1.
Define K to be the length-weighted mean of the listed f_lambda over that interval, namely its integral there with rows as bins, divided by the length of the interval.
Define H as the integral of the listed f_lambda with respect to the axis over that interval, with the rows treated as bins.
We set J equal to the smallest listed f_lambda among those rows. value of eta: 438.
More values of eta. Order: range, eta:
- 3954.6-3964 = 110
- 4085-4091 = 121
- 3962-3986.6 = 350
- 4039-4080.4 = 905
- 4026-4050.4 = 532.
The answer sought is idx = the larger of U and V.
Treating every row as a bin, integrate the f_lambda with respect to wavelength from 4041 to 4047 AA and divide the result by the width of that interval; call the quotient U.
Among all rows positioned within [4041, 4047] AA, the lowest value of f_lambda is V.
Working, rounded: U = 22.5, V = 21.17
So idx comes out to 22.5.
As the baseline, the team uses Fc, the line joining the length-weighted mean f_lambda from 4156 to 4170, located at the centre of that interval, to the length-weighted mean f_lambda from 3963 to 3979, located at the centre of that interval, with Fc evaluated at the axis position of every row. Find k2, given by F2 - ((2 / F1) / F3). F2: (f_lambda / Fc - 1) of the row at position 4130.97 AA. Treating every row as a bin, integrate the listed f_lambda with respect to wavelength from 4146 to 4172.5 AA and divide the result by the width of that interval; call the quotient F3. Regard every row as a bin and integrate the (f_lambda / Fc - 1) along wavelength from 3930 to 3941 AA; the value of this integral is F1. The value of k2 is 0.1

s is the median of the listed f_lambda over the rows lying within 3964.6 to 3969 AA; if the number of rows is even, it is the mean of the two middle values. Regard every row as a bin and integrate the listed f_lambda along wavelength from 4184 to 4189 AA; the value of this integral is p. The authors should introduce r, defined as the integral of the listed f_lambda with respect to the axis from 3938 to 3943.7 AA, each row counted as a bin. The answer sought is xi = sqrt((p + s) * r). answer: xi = 88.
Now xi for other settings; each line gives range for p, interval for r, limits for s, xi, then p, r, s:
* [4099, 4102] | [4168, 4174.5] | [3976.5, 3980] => 110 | 68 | 141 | 17.9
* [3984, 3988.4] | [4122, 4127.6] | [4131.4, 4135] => 120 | 91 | 129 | 21.1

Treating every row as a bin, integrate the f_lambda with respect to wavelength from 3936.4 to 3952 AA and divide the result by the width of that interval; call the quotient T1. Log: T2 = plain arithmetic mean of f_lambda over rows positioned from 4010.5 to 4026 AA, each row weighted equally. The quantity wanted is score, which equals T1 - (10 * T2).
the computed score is -229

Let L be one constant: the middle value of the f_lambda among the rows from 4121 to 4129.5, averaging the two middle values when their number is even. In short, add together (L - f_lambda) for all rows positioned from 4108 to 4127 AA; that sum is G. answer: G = -2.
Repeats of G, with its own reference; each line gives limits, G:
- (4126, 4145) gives 23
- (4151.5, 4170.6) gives 19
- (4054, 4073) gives 11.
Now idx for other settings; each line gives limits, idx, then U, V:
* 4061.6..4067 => 22.0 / 22.0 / 21.11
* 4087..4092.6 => 23.7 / 23.7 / 23.47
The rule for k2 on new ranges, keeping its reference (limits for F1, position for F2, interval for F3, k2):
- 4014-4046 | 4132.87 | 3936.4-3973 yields 0.0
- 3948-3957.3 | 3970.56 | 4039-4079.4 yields -0.2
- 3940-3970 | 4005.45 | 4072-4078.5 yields 0.8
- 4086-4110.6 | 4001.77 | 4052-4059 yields 0.7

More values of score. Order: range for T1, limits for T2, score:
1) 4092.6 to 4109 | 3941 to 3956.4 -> -124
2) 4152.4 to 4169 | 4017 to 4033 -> -218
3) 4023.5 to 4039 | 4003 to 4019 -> -215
